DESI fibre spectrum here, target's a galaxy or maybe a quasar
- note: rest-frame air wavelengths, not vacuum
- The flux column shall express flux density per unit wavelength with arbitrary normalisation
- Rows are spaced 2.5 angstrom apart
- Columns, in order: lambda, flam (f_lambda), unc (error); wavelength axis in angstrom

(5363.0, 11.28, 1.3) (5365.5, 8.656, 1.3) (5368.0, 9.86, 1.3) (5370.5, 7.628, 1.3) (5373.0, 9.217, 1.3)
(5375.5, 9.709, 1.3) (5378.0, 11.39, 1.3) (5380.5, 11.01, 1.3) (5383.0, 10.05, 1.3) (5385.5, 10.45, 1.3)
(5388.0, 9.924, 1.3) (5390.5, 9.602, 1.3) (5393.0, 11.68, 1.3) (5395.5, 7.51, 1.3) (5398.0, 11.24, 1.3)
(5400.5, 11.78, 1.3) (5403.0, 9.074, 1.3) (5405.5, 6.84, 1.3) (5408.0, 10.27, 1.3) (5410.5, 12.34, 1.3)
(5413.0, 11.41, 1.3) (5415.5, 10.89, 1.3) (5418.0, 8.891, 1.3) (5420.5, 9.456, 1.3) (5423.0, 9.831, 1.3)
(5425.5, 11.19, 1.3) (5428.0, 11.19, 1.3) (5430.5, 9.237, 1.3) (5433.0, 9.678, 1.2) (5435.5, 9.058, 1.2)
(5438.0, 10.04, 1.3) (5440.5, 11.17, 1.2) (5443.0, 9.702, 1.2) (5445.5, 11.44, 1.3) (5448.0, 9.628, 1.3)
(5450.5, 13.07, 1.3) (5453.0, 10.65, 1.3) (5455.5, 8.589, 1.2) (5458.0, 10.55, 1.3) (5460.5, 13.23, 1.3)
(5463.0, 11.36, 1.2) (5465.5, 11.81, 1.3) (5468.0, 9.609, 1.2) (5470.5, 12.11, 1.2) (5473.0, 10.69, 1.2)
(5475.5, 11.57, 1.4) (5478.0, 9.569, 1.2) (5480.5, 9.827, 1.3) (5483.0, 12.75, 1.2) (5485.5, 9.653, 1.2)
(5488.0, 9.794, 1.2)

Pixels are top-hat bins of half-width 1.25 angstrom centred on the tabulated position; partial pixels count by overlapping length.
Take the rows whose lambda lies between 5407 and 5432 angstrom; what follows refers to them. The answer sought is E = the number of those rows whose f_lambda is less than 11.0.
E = 6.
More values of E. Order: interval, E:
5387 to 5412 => 6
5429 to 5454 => 7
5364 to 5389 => 8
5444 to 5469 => 5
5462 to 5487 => 5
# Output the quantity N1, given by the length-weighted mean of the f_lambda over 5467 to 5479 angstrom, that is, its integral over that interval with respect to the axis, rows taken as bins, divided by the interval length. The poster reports 10.8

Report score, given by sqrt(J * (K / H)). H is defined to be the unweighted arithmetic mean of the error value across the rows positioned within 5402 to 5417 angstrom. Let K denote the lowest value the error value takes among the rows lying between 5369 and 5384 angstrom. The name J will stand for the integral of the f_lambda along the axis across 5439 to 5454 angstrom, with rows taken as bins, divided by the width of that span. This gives 3.307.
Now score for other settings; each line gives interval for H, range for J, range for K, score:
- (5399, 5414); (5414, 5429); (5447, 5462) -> 3.075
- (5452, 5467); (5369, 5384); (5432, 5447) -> 3.052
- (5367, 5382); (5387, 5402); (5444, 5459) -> 3.080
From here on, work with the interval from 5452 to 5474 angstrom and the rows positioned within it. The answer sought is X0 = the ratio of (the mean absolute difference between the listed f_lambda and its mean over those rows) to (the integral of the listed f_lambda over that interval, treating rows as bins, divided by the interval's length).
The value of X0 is 0.095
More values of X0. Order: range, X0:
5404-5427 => 0.120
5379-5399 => 0.090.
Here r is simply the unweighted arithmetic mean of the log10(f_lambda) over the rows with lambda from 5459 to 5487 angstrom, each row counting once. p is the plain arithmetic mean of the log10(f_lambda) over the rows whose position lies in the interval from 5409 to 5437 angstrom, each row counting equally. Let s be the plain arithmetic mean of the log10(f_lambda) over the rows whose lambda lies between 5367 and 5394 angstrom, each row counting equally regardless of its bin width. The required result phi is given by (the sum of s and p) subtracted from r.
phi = -0.97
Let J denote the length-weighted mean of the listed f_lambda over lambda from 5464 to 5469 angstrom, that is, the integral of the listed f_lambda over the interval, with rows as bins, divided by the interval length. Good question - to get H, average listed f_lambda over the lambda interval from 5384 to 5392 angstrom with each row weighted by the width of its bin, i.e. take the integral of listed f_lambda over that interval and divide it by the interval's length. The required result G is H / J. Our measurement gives 0.93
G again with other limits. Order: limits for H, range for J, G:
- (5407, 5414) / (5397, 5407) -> 1.17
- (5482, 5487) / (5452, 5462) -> 1.03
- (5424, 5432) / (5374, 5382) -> 0.99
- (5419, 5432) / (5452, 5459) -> 1.03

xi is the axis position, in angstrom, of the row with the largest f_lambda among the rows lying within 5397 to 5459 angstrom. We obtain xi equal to 5450.5 angstrom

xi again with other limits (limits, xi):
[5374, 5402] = 5400.5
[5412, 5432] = 5413.0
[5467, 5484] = 5483.0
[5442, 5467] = 5460.5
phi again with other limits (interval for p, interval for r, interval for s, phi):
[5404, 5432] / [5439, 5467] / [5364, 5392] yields -0.95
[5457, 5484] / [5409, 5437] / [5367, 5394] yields -1.04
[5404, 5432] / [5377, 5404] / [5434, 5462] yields -1.01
